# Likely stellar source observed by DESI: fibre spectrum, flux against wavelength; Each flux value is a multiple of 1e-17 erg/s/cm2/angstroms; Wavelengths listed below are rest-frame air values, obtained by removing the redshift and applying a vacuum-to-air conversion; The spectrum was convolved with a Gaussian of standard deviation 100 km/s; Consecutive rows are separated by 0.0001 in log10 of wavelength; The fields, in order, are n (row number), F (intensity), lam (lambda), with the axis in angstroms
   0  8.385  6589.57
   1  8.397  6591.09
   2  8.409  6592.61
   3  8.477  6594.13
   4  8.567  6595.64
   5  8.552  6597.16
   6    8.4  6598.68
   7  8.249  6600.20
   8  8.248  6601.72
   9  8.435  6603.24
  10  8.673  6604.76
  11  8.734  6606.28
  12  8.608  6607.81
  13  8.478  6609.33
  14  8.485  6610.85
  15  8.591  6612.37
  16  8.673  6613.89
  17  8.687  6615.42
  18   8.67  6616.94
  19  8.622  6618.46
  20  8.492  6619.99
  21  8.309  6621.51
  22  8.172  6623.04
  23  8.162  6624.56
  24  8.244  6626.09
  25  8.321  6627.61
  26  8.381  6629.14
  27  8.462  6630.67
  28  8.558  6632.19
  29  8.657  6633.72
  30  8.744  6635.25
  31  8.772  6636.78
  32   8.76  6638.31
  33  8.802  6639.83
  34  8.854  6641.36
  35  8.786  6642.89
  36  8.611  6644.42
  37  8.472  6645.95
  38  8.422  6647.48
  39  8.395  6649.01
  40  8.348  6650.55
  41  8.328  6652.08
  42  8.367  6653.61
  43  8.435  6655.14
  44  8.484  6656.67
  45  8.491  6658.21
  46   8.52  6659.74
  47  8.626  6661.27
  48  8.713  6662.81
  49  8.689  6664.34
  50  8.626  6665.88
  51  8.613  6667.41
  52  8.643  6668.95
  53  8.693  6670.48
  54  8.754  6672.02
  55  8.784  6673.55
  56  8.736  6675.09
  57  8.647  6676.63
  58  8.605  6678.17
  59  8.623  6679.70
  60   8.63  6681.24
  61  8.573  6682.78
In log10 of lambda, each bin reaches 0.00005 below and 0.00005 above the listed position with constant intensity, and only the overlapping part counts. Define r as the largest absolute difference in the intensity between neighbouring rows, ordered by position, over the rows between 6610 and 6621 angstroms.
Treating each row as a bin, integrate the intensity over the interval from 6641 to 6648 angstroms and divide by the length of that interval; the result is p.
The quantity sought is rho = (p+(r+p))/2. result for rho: 8.69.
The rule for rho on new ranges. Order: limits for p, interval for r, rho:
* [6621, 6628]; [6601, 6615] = 8.36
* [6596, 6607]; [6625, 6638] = 8.52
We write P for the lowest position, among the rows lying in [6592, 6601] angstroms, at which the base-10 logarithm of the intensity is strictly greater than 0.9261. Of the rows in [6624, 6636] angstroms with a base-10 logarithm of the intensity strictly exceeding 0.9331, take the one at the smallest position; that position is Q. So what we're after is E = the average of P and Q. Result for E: 6613.9 angstroms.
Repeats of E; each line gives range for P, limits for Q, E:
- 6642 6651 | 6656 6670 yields 6652.1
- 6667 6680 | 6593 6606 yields 6636.1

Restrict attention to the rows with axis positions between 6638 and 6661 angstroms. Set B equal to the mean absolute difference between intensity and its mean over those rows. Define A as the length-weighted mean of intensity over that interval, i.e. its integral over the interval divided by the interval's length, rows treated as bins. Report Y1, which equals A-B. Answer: 8.39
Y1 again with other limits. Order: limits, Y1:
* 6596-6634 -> 8.33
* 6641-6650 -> 8.40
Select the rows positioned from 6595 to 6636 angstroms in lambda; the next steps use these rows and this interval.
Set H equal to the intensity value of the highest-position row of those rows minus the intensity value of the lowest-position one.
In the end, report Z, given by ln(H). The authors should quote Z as -1.7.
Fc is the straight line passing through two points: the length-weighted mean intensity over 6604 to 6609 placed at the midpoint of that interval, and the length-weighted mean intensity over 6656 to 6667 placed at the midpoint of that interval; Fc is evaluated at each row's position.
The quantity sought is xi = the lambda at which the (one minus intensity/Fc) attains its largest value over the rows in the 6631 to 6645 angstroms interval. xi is 6632.19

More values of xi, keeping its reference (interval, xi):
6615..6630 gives 6624.56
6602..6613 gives 6603.24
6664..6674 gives 6667.41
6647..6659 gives 6652.08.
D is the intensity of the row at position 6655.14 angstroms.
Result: 8.435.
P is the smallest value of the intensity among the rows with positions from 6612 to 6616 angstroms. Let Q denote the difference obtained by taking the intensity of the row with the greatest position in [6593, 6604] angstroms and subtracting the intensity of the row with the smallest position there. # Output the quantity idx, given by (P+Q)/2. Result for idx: 4.27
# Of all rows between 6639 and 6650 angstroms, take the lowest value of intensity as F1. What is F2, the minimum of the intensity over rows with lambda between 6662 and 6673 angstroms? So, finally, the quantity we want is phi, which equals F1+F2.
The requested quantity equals 17.0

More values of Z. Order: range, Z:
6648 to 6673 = -1.0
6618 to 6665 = -2.7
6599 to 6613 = -1.1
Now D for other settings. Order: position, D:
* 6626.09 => 8.244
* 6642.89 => 8.786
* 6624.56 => 8.162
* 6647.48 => 8.422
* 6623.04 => 8.172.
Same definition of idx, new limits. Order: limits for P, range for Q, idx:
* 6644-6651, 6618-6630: 4.05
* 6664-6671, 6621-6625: 4.23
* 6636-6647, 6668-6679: 4.22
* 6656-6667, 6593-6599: 4.20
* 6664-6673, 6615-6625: 4.04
